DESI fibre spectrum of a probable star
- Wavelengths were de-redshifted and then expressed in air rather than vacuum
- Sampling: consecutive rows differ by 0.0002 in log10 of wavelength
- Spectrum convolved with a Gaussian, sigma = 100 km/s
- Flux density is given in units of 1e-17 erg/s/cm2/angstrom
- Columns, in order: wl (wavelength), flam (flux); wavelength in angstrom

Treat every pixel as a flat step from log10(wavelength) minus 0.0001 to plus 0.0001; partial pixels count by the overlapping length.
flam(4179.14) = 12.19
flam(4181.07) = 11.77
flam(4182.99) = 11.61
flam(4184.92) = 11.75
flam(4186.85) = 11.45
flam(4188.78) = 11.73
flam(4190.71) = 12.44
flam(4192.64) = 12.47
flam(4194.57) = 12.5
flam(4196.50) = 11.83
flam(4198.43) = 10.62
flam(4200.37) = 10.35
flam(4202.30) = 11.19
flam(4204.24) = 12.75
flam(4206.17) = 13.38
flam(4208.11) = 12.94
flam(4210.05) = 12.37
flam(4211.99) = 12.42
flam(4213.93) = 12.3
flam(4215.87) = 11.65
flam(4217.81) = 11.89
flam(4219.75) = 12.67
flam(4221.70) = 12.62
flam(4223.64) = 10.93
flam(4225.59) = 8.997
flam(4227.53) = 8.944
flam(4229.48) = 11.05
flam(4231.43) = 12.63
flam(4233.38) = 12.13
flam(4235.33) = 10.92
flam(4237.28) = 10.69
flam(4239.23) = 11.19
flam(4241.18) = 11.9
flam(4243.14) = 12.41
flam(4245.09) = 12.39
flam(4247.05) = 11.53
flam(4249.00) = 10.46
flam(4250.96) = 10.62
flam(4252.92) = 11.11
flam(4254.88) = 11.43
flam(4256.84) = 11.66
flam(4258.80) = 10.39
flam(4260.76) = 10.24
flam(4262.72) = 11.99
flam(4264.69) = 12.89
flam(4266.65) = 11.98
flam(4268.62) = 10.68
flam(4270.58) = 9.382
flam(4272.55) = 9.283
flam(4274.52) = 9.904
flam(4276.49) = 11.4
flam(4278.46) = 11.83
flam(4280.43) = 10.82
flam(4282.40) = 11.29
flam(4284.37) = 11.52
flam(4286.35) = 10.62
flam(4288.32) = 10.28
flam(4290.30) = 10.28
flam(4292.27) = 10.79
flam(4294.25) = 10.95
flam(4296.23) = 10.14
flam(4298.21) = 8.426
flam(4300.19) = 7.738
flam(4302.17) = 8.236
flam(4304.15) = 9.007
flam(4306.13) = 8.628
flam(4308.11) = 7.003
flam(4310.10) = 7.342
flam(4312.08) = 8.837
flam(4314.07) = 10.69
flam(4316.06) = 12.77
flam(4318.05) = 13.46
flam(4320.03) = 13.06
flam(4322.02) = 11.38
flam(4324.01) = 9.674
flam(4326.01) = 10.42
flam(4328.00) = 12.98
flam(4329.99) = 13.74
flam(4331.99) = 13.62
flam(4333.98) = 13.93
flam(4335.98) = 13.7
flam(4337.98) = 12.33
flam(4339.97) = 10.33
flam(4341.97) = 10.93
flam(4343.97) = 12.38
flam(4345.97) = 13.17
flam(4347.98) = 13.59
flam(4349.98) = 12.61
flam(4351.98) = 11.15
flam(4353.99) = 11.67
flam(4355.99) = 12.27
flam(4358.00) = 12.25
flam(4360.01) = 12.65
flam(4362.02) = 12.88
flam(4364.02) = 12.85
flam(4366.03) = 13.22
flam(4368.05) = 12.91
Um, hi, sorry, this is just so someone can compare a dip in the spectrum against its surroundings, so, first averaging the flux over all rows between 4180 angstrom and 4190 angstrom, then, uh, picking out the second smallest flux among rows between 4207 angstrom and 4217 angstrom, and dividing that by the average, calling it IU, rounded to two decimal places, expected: 1.05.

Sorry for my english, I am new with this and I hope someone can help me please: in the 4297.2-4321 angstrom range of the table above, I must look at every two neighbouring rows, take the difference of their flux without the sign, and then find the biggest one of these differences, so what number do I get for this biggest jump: 2.08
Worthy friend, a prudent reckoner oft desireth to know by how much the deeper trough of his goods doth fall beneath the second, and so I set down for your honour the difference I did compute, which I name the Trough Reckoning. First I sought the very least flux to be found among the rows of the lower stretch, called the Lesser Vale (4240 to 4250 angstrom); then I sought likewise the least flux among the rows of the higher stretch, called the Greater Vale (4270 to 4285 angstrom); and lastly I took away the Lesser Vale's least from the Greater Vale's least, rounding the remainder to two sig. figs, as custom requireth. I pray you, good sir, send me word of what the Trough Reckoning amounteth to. -1.2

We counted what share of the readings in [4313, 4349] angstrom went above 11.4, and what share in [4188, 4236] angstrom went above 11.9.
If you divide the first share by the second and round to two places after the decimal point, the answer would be 1.28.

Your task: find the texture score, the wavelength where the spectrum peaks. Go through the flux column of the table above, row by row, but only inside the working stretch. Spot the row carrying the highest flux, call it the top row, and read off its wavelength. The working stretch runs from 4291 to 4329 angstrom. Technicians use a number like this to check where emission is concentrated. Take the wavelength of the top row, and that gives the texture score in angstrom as 4318.05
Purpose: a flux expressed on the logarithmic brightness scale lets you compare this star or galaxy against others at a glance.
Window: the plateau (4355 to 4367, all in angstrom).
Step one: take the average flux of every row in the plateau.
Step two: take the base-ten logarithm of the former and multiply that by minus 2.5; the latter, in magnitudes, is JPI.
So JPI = -2.76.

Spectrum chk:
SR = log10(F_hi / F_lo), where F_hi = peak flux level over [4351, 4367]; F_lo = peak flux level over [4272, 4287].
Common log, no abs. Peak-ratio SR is 0.048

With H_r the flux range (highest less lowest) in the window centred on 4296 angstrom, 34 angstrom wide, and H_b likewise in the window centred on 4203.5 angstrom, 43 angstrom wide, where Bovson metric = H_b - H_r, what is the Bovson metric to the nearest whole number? -1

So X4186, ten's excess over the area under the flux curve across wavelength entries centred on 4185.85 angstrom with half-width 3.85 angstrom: -80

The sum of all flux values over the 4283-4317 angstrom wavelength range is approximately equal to 163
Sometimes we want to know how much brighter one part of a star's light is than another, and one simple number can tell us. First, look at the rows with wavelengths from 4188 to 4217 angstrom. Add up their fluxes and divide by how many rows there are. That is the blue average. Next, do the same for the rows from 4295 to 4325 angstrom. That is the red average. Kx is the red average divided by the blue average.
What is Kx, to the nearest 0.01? 0.81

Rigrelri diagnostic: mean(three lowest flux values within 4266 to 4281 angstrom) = 9.5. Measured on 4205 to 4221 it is 11.9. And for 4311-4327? 9.6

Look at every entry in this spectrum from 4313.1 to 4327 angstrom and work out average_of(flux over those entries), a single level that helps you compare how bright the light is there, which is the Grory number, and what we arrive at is 11.6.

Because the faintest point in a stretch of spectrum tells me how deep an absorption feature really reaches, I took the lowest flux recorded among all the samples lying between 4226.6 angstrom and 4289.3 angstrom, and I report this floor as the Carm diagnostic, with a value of 8.944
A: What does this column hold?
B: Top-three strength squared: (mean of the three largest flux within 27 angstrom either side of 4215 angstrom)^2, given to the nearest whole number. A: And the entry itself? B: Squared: 170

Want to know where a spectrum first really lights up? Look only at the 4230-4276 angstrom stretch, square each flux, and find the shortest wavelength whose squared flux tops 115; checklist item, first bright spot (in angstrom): 4231.43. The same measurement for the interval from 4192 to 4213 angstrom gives 4192.64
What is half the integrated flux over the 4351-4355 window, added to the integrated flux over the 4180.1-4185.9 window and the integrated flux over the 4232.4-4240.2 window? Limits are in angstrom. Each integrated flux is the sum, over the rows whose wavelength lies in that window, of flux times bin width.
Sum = 178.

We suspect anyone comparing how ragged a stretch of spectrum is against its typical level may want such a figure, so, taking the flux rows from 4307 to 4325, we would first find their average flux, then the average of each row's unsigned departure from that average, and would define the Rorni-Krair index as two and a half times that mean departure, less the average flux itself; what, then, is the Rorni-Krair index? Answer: -5.5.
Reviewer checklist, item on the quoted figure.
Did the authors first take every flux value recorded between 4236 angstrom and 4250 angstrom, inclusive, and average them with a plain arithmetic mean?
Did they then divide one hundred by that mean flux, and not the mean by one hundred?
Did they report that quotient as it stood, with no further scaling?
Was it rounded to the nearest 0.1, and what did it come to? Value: 8.7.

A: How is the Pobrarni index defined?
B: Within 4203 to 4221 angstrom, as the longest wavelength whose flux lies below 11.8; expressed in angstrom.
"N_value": 4215.87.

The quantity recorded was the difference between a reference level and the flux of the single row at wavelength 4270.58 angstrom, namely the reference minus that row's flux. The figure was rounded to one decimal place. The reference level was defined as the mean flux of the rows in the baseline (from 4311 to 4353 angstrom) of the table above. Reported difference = 2.7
